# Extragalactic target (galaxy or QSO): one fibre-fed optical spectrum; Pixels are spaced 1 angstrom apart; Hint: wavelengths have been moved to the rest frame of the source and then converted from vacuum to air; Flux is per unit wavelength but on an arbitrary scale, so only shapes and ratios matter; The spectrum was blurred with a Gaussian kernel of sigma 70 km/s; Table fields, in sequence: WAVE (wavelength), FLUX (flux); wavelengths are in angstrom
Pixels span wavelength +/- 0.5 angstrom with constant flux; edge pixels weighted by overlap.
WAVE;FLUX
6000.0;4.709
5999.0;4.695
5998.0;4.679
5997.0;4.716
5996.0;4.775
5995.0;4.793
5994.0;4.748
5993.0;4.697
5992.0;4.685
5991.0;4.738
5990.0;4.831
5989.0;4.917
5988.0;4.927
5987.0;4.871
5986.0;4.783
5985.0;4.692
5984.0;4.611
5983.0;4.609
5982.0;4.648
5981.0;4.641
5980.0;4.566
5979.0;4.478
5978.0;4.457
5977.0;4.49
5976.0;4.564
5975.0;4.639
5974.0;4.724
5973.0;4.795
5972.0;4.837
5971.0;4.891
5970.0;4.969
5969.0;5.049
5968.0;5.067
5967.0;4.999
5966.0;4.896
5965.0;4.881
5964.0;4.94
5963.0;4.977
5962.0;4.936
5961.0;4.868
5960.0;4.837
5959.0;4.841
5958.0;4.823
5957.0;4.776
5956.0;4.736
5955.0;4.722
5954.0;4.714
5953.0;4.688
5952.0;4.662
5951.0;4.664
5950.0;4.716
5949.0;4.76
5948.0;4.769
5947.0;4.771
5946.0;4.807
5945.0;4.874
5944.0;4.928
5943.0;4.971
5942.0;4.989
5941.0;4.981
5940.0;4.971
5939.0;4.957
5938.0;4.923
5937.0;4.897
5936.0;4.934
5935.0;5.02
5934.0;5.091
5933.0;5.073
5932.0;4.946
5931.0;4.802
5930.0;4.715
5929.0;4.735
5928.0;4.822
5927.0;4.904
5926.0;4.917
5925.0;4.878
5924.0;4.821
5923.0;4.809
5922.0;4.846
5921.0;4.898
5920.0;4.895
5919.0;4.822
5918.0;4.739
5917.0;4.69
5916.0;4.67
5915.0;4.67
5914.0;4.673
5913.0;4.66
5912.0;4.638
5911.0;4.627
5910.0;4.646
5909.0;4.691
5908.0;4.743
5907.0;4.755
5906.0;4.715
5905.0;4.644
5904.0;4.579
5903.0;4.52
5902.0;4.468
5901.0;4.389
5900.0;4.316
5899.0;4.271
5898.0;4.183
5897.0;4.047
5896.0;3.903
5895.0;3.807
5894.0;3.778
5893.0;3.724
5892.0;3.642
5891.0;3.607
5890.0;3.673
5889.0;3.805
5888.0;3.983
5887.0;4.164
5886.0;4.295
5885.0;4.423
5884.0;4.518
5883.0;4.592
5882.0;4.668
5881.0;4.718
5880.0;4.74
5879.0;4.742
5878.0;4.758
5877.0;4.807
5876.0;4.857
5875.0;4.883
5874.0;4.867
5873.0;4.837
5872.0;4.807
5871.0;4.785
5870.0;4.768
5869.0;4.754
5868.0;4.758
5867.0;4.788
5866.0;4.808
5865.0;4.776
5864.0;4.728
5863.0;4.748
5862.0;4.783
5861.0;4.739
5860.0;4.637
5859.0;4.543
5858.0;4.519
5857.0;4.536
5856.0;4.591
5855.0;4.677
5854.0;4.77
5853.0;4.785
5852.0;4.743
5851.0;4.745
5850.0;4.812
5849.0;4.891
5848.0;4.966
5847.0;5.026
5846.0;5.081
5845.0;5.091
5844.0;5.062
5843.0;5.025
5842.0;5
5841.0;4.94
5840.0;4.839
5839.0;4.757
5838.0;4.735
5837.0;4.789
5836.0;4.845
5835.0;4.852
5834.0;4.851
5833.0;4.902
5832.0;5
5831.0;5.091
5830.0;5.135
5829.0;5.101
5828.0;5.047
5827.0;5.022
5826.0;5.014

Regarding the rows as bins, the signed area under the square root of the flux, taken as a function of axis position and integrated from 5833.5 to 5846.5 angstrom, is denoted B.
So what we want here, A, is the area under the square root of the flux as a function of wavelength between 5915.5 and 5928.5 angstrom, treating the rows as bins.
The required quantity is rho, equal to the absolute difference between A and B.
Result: 0.26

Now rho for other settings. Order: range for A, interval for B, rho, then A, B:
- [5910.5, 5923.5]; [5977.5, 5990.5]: 0.14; 28.31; 28.2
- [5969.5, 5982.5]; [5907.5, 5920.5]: 0.11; 28.09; 28.2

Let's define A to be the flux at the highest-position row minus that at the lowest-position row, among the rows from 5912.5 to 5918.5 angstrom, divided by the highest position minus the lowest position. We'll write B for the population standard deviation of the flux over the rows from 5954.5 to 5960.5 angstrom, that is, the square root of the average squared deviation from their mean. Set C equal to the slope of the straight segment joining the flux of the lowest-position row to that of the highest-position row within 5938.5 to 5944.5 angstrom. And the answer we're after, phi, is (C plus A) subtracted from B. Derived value 0.04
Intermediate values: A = 0.02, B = 0.05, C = -0.006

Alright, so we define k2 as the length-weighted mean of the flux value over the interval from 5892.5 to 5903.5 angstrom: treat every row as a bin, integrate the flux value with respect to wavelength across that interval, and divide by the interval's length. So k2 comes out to 4.13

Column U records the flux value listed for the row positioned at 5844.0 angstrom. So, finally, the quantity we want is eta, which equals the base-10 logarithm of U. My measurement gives 0.704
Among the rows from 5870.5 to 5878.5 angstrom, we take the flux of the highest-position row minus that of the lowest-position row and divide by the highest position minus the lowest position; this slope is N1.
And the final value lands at -0.004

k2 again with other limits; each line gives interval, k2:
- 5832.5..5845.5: 4.90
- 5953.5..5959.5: 4.77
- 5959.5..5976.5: 4.87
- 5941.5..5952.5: 4.81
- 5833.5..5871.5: 4.80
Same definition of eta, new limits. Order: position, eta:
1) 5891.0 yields 0.557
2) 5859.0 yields 0.657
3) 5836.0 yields 0.685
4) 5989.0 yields 0.692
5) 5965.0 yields 0.689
